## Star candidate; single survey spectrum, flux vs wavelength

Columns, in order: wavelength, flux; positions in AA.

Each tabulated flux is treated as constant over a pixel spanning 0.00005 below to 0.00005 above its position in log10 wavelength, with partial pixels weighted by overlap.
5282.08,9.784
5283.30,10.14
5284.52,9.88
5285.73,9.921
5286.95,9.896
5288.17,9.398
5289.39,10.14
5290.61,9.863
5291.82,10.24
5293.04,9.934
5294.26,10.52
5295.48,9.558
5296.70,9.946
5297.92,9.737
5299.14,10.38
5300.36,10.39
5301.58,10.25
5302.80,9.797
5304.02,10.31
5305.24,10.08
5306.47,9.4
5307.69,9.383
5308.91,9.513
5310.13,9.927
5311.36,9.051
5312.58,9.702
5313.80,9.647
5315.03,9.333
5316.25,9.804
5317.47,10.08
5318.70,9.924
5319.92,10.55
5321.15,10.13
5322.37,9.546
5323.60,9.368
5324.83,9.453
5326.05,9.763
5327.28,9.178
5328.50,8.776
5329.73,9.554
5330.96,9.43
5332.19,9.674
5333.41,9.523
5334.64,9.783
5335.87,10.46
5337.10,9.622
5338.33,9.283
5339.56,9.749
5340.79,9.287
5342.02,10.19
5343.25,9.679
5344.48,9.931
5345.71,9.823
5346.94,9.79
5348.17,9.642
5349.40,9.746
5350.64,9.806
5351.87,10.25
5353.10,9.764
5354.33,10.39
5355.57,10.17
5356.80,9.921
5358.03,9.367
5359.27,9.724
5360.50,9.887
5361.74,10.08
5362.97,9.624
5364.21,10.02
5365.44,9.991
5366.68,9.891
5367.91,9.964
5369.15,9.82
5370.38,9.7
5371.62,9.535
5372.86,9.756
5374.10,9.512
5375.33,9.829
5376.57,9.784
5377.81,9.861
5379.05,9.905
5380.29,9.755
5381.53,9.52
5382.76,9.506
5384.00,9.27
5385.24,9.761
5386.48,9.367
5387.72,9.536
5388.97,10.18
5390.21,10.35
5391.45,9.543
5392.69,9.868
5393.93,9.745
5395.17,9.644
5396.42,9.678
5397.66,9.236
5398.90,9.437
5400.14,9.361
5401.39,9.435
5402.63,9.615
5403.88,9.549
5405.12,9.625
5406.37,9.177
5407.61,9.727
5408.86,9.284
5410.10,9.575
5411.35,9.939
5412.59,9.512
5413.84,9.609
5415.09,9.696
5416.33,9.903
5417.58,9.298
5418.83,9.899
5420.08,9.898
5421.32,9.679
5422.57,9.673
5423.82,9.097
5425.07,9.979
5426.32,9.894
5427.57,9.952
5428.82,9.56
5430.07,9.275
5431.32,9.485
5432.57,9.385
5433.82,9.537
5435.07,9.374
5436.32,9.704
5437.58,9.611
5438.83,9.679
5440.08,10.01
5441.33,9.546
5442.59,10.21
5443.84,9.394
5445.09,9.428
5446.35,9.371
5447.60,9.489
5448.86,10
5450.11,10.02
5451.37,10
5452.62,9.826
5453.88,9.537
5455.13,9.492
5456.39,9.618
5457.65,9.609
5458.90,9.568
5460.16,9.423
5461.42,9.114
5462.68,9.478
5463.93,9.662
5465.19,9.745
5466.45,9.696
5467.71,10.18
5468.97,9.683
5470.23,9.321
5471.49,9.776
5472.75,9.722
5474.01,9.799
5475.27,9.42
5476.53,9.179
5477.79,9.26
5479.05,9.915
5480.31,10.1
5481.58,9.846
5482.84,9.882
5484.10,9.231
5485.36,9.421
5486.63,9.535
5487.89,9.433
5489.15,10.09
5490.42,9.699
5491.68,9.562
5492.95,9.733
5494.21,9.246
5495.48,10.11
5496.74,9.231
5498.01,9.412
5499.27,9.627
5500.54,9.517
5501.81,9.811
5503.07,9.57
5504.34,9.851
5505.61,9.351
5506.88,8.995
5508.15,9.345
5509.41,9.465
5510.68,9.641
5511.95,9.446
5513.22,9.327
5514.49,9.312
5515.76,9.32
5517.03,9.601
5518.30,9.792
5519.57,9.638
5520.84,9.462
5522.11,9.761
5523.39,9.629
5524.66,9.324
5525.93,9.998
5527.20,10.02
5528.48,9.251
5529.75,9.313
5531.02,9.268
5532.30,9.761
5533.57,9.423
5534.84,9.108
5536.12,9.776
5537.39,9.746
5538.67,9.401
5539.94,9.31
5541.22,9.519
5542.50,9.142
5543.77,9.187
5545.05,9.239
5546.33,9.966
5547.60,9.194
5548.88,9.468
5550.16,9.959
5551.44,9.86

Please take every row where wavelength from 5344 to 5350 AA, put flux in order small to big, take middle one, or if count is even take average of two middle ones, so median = 9.79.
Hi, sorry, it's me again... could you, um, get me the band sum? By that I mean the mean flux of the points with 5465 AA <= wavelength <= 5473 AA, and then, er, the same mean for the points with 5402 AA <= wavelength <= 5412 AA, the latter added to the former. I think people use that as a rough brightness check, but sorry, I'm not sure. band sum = 19.3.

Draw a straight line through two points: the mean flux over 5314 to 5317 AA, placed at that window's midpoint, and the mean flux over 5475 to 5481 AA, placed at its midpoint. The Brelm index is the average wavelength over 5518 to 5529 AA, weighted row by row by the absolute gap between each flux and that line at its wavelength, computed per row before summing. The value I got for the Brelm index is 5524.8 AA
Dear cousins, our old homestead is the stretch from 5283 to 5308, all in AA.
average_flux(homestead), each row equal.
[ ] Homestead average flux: 9.96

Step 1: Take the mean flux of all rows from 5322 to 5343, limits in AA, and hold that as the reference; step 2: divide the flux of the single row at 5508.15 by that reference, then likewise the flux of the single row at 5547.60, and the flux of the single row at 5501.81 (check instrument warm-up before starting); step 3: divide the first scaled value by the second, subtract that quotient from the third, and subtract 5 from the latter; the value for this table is -4.99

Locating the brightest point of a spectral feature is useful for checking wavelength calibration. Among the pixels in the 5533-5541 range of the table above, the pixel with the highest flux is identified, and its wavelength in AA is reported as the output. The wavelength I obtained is 5536.12 AA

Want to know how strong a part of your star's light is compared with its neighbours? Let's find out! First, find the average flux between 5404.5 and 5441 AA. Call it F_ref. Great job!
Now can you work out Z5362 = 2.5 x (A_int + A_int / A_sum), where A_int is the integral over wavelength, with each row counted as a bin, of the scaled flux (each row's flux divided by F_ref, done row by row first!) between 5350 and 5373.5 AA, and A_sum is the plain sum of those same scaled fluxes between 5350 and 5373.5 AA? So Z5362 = 63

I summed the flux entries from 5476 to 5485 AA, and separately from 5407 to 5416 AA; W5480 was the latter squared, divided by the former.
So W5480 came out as 67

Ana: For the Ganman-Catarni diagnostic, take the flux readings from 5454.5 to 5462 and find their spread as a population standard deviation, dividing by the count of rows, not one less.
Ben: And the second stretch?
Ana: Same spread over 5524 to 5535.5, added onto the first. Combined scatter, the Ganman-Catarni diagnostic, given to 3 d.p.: 0.494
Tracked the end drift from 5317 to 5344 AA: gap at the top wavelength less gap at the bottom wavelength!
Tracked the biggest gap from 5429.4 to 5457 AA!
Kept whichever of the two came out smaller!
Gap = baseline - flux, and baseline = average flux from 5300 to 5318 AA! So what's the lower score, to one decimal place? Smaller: 0.4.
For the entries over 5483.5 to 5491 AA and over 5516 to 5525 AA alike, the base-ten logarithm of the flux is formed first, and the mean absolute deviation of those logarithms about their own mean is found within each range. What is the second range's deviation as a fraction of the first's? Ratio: 0.55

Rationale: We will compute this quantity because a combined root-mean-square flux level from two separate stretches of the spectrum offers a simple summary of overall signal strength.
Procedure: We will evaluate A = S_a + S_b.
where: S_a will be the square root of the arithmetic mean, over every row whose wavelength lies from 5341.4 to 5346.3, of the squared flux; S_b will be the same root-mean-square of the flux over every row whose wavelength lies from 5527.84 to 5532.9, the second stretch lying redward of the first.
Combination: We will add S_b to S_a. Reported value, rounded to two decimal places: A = 19.31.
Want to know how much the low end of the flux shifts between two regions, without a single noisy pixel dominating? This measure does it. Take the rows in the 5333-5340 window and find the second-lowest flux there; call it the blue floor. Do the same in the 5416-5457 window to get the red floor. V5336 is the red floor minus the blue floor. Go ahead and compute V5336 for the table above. -0.25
